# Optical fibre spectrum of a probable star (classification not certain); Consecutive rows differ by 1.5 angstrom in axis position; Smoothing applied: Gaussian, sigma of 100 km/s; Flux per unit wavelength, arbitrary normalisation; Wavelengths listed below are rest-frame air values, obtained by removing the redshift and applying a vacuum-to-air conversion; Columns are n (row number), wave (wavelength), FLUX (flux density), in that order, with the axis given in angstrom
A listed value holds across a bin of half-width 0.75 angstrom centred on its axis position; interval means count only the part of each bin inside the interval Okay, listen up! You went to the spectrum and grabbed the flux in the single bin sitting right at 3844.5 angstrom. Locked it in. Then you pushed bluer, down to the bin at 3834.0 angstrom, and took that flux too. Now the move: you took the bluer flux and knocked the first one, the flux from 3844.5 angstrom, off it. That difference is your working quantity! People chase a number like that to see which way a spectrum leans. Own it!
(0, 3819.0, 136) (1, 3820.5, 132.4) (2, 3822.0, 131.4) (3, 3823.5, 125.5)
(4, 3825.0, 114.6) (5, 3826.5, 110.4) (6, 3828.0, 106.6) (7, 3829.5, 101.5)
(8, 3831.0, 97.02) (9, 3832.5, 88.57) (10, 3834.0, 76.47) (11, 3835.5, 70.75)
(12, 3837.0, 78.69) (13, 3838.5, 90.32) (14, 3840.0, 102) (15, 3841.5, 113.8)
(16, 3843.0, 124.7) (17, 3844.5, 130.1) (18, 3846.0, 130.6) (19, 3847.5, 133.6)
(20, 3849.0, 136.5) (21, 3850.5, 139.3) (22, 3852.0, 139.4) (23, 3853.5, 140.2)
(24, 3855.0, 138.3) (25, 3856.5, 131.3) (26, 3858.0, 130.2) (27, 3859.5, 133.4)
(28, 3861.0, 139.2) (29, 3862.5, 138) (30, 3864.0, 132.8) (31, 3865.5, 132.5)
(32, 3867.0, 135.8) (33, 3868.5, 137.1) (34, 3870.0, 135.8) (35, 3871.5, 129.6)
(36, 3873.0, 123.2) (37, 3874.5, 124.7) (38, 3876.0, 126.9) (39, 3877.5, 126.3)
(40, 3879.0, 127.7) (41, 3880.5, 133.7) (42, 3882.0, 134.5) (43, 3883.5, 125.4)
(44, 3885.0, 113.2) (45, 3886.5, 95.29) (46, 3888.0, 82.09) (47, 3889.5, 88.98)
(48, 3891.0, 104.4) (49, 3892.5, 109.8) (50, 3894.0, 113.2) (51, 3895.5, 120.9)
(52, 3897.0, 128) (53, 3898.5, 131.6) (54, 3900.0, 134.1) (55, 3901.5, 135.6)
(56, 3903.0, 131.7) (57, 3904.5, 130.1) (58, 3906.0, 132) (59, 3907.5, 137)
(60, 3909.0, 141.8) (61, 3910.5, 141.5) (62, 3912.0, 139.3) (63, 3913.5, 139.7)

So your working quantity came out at -54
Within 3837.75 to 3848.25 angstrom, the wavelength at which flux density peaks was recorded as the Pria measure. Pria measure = 3847.5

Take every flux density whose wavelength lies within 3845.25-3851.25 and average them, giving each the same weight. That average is 135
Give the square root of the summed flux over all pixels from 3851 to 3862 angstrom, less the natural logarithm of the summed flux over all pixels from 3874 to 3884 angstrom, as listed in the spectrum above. 24.1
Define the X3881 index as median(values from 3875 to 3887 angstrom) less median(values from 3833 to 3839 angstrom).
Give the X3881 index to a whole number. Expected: 49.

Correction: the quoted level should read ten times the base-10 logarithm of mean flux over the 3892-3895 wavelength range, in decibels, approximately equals 20.5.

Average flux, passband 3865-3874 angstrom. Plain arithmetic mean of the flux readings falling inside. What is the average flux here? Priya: 132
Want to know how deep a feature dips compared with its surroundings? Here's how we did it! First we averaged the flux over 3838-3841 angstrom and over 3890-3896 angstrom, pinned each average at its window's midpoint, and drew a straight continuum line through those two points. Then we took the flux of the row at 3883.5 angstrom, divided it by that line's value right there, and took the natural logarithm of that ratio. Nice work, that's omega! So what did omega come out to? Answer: 0.14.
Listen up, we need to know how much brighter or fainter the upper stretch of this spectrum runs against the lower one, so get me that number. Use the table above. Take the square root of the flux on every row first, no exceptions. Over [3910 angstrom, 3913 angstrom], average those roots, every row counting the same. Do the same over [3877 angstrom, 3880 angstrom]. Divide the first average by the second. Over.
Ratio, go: 1.05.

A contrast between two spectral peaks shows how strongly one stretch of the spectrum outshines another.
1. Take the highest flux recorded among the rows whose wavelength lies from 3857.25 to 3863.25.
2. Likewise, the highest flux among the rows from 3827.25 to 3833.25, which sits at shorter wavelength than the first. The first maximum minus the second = 33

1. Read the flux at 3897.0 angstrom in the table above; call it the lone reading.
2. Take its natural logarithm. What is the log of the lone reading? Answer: 4.85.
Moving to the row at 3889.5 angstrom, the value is 4.49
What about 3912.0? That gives 4.94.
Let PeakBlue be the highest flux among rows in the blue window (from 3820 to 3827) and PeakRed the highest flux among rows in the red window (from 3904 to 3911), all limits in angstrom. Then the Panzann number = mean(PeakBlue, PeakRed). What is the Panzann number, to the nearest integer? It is 137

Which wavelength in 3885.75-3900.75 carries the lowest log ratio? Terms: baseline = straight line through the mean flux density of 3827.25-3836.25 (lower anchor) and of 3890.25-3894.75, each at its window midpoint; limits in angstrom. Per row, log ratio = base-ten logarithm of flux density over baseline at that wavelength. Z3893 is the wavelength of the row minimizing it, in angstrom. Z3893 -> 3888.0 angstrom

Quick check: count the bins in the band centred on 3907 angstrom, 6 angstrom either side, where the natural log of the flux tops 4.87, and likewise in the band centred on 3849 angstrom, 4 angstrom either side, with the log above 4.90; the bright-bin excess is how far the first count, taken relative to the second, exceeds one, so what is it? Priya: 1.3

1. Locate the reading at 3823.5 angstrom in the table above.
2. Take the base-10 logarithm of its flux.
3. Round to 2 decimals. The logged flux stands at 2.10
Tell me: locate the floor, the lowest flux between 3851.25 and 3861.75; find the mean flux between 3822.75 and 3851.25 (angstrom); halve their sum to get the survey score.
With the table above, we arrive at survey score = 120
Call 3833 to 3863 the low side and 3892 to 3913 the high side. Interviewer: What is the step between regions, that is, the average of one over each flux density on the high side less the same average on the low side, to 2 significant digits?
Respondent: -0.0010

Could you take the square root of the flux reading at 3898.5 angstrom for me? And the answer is 11.5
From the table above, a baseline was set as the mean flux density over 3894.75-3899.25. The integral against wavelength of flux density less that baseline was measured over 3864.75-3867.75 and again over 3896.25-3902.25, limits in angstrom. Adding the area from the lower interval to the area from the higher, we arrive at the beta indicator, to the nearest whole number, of 55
